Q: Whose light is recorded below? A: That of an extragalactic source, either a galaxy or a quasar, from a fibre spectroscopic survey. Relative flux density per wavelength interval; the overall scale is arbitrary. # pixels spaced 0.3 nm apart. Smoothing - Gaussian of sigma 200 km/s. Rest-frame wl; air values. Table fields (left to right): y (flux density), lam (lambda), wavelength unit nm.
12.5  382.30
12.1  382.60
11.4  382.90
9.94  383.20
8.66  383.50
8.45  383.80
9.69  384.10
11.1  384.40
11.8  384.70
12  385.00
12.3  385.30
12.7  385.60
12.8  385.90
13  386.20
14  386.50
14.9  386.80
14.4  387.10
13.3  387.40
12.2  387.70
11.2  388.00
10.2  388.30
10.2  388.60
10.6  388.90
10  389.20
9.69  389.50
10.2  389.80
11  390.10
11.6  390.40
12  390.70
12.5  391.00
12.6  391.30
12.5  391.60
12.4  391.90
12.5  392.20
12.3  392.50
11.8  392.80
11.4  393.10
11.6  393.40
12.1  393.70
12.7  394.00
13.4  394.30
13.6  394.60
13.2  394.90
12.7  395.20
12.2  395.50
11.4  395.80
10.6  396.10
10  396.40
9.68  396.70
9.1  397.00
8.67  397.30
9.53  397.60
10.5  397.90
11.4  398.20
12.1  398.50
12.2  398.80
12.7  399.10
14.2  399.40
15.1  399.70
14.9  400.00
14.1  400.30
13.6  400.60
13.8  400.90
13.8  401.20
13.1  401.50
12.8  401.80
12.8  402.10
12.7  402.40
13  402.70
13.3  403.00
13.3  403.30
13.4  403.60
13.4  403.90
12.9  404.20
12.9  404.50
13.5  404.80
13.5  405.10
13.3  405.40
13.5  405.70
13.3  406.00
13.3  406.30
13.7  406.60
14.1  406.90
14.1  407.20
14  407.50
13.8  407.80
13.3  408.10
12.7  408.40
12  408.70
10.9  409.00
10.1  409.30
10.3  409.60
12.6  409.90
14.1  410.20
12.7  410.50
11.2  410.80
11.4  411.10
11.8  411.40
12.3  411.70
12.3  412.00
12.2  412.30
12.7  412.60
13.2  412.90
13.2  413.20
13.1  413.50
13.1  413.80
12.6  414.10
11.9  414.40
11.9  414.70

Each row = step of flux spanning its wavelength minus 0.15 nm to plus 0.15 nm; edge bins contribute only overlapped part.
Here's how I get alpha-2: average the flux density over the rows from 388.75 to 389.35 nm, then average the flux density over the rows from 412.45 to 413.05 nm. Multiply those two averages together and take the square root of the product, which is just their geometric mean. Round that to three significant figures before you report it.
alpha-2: 11.5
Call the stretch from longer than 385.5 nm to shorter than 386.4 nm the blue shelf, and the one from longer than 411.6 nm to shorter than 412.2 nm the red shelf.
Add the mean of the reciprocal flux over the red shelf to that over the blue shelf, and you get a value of 0.159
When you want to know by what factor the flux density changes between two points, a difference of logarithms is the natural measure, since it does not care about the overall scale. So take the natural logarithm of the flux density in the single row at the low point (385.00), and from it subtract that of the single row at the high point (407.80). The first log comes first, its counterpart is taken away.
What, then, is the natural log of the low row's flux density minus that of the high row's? -0.14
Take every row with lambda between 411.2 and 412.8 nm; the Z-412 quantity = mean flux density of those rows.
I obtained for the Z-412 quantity 12.3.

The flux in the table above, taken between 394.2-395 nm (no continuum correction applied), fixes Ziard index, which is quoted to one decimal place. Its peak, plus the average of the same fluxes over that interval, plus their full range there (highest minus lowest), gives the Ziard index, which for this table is 27.4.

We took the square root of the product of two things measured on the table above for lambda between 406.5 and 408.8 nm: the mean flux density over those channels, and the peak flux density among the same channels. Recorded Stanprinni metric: 13.8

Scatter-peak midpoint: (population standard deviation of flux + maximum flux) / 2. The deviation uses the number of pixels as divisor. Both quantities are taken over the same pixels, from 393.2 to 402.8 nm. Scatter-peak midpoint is 8.37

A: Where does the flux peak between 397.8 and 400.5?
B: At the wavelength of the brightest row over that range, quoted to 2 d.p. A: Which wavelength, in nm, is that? 399.70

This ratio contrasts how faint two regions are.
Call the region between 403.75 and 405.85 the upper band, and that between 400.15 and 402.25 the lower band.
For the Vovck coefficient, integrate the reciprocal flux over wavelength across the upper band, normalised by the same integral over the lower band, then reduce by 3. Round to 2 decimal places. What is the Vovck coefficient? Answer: -1.99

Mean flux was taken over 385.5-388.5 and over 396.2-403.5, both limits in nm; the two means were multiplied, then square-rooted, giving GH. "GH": 12.6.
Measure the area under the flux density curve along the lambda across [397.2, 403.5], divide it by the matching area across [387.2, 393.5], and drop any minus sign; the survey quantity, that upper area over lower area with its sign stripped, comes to 1.11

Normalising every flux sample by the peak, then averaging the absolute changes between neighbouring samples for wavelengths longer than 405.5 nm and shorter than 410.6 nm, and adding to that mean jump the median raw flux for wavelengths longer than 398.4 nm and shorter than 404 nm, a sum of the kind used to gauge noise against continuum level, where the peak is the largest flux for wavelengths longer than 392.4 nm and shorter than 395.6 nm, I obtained 13.3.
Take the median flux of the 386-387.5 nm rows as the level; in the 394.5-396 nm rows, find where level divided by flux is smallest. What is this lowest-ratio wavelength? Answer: 394.60 nm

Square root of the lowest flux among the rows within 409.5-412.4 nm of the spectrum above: 3.21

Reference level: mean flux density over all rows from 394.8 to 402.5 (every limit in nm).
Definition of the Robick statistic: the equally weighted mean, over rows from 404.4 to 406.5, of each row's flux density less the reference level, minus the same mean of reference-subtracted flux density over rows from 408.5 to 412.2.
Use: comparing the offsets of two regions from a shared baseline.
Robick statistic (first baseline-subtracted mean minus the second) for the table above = 1.5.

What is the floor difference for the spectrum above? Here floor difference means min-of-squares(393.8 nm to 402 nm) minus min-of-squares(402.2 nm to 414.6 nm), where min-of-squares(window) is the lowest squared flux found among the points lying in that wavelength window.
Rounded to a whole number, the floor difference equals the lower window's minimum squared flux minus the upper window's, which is -27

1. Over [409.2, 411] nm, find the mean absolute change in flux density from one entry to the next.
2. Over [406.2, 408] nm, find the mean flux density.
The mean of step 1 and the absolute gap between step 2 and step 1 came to 6.92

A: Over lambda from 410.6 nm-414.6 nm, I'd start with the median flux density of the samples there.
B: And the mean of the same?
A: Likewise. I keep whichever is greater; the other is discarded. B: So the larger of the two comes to 12.4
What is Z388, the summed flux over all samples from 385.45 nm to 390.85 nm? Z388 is 214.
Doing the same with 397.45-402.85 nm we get 232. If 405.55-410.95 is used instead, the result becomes 230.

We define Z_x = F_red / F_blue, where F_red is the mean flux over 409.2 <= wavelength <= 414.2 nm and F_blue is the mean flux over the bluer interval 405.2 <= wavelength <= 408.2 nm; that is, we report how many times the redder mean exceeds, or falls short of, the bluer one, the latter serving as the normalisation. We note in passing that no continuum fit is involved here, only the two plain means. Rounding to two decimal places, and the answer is 0.90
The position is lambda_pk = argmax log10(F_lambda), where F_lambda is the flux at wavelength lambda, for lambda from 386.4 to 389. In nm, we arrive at 386.80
